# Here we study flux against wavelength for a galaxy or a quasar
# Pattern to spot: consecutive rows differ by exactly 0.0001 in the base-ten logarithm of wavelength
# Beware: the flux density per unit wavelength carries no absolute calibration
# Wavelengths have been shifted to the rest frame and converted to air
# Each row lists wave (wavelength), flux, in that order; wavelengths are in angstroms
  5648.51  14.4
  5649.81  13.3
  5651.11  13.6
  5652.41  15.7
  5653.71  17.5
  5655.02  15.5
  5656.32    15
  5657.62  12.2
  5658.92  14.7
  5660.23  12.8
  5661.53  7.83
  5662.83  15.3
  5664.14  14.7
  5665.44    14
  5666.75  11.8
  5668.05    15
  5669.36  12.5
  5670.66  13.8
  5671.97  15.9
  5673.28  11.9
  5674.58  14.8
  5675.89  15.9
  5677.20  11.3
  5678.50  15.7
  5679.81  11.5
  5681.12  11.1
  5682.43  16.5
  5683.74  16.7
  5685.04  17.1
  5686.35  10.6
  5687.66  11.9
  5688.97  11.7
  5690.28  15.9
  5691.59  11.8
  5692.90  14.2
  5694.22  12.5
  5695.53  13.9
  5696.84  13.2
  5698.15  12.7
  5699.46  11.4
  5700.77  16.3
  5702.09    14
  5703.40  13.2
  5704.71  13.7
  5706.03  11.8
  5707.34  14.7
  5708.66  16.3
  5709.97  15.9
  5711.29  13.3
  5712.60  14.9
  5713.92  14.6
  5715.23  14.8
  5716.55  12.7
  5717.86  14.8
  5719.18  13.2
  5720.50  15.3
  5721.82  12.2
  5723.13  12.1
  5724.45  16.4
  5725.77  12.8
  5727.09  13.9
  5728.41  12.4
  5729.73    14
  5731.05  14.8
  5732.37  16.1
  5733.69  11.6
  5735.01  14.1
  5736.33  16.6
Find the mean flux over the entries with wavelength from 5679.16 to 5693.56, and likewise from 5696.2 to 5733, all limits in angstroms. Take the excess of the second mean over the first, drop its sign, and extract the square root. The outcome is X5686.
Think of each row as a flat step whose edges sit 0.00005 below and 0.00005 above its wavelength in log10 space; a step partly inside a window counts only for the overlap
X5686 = 0.7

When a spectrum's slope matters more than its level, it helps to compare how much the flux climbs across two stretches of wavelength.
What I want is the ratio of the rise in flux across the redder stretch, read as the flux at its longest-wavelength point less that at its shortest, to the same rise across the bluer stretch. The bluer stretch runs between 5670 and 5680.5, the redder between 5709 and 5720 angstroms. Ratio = 1.2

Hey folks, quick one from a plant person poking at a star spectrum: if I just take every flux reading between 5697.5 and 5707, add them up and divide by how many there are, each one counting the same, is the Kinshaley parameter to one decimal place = 13.3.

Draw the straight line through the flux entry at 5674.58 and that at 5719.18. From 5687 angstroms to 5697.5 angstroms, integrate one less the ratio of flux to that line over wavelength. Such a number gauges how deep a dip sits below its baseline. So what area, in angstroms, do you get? 0.8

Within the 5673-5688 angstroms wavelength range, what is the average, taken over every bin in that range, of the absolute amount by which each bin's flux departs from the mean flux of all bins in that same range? 2.37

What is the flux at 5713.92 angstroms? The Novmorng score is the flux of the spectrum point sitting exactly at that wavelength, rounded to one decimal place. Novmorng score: 14.6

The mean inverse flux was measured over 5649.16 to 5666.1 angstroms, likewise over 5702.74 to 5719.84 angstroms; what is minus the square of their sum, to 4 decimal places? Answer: -0.0211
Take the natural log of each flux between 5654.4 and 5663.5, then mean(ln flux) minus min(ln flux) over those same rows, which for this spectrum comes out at 0.510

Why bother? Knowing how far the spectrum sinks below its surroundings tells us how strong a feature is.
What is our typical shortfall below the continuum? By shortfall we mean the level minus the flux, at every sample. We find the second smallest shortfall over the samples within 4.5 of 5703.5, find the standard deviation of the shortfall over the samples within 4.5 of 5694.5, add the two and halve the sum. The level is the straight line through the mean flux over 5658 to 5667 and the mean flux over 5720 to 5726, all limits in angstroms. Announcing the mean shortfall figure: 0.1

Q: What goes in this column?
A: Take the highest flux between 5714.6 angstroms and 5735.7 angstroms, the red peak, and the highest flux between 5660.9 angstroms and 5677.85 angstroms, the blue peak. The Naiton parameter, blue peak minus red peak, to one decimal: -0.5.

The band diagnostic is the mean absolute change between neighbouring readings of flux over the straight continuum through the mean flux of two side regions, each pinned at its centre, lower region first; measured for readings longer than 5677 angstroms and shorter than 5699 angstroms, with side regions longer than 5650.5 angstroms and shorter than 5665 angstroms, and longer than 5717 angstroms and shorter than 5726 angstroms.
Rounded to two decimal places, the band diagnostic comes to 0.17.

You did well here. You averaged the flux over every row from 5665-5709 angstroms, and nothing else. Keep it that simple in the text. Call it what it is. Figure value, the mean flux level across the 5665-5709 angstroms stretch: 13.7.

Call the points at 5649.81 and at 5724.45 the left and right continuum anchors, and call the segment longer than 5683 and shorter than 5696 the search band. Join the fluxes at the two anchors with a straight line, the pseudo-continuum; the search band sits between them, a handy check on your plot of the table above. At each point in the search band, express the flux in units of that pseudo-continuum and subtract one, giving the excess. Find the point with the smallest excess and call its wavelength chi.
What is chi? 5686.35 angstroms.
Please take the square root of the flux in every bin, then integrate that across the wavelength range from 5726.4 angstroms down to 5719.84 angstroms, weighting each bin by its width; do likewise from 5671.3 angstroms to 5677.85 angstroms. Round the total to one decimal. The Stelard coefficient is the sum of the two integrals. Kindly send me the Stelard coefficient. 48.7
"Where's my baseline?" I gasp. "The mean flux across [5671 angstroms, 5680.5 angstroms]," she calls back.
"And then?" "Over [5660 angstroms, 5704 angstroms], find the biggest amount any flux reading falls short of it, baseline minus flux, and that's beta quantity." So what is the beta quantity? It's 6.0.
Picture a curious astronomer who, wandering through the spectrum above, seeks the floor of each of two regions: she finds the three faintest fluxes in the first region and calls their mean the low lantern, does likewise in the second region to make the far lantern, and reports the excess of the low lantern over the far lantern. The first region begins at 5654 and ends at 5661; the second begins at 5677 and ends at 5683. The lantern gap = 1.9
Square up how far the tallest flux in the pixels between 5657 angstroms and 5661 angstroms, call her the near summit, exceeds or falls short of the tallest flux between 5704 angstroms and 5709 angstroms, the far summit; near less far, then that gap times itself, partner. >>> 2.6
